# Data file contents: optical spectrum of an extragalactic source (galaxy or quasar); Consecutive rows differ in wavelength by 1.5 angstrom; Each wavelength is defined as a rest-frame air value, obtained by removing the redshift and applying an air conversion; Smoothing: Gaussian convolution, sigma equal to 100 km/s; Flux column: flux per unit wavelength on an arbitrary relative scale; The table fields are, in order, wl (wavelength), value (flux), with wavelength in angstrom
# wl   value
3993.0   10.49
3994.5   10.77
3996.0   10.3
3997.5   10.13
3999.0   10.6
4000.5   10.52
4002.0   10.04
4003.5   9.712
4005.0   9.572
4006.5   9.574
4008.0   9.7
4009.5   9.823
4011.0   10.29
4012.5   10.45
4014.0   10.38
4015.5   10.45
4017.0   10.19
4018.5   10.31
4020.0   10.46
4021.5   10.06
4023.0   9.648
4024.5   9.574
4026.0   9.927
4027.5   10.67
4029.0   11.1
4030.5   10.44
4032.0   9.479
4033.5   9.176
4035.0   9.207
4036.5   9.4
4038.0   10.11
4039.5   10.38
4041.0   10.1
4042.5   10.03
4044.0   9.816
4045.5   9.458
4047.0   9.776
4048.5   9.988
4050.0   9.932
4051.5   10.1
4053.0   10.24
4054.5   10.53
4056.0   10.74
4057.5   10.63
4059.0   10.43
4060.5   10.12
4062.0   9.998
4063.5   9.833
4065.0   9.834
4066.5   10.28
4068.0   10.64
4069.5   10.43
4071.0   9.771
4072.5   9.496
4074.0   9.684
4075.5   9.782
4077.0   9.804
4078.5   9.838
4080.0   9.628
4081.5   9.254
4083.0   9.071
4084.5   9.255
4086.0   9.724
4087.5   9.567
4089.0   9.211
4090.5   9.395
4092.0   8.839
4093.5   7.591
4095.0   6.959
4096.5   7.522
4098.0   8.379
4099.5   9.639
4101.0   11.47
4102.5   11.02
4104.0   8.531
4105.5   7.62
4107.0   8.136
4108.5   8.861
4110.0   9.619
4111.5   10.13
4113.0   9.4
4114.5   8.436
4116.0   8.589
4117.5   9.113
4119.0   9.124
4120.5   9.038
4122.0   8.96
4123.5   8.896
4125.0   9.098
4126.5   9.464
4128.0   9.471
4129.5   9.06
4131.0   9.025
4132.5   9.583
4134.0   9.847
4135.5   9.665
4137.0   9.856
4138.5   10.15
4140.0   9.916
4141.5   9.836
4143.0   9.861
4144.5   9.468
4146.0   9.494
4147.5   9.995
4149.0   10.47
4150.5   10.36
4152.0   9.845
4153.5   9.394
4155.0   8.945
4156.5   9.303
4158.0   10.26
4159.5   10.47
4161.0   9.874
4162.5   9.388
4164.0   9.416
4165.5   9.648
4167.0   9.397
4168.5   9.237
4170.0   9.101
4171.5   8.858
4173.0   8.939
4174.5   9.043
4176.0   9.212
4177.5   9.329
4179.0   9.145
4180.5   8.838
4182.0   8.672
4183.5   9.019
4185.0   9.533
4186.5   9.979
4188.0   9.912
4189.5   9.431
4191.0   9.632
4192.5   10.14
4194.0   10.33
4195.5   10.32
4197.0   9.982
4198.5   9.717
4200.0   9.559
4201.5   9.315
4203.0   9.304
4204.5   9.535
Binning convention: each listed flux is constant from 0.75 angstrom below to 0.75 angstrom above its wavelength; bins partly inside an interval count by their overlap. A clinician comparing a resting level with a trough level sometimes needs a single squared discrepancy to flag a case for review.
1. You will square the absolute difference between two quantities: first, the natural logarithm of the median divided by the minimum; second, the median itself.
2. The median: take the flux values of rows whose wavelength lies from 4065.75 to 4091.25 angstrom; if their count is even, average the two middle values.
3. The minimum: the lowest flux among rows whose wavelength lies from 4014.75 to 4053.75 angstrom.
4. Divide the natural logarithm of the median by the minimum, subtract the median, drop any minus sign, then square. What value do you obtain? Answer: 89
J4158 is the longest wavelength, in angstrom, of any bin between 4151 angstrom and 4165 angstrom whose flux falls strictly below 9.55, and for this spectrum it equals 4164.0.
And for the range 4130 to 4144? 4131.0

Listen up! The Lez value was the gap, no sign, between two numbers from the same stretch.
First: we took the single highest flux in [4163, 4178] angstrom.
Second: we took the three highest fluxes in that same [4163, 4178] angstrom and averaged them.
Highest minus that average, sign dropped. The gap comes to 0.161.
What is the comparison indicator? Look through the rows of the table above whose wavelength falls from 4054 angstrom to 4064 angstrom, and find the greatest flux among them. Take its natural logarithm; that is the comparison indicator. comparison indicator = 2.37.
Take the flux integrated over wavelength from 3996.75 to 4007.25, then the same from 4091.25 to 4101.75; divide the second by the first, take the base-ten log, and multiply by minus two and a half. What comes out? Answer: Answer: 0.16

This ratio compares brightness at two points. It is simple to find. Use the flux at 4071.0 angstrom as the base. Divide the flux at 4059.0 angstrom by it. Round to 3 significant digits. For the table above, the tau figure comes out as 1.07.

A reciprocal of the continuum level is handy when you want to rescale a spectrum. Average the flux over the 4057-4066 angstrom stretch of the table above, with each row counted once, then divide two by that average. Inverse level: 0.197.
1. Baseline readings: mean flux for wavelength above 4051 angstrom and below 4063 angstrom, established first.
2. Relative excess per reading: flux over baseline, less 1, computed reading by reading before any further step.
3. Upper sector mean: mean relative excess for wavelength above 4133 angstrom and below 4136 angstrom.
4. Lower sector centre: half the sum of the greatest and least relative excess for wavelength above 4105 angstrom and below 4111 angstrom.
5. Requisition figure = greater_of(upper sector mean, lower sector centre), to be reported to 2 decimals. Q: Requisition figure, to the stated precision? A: -0.06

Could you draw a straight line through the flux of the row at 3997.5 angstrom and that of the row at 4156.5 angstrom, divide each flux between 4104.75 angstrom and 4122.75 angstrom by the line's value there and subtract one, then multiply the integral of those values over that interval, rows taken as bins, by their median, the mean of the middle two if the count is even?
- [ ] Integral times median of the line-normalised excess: 0.059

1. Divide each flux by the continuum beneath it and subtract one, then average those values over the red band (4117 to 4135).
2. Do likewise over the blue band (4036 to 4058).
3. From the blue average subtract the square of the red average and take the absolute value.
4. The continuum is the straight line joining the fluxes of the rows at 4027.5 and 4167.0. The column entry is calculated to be 0.042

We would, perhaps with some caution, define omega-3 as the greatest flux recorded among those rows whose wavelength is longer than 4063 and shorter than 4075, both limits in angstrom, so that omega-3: 10.64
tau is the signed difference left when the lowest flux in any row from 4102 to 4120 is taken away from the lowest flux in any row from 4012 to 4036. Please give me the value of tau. 1.6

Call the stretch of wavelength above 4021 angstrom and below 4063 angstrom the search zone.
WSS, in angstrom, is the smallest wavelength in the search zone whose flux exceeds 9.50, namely 4021.5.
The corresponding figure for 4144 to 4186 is 4147.5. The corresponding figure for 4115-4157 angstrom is 4132.5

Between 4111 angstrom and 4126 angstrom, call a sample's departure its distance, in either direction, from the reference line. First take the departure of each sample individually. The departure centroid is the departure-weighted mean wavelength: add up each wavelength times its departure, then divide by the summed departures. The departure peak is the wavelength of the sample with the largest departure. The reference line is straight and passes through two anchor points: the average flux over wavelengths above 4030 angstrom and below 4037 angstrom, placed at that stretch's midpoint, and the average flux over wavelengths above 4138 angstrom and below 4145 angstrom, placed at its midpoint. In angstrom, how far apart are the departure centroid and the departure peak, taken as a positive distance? 4.0 angstrom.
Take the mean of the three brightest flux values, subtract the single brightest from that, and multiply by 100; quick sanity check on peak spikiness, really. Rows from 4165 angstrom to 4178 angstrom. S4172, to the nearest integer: -19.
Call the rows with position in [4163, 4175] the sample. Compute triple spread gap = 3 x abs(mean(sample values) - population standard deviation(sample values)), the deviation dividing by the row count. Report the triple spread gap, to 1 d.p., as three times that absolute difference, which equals 26.9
